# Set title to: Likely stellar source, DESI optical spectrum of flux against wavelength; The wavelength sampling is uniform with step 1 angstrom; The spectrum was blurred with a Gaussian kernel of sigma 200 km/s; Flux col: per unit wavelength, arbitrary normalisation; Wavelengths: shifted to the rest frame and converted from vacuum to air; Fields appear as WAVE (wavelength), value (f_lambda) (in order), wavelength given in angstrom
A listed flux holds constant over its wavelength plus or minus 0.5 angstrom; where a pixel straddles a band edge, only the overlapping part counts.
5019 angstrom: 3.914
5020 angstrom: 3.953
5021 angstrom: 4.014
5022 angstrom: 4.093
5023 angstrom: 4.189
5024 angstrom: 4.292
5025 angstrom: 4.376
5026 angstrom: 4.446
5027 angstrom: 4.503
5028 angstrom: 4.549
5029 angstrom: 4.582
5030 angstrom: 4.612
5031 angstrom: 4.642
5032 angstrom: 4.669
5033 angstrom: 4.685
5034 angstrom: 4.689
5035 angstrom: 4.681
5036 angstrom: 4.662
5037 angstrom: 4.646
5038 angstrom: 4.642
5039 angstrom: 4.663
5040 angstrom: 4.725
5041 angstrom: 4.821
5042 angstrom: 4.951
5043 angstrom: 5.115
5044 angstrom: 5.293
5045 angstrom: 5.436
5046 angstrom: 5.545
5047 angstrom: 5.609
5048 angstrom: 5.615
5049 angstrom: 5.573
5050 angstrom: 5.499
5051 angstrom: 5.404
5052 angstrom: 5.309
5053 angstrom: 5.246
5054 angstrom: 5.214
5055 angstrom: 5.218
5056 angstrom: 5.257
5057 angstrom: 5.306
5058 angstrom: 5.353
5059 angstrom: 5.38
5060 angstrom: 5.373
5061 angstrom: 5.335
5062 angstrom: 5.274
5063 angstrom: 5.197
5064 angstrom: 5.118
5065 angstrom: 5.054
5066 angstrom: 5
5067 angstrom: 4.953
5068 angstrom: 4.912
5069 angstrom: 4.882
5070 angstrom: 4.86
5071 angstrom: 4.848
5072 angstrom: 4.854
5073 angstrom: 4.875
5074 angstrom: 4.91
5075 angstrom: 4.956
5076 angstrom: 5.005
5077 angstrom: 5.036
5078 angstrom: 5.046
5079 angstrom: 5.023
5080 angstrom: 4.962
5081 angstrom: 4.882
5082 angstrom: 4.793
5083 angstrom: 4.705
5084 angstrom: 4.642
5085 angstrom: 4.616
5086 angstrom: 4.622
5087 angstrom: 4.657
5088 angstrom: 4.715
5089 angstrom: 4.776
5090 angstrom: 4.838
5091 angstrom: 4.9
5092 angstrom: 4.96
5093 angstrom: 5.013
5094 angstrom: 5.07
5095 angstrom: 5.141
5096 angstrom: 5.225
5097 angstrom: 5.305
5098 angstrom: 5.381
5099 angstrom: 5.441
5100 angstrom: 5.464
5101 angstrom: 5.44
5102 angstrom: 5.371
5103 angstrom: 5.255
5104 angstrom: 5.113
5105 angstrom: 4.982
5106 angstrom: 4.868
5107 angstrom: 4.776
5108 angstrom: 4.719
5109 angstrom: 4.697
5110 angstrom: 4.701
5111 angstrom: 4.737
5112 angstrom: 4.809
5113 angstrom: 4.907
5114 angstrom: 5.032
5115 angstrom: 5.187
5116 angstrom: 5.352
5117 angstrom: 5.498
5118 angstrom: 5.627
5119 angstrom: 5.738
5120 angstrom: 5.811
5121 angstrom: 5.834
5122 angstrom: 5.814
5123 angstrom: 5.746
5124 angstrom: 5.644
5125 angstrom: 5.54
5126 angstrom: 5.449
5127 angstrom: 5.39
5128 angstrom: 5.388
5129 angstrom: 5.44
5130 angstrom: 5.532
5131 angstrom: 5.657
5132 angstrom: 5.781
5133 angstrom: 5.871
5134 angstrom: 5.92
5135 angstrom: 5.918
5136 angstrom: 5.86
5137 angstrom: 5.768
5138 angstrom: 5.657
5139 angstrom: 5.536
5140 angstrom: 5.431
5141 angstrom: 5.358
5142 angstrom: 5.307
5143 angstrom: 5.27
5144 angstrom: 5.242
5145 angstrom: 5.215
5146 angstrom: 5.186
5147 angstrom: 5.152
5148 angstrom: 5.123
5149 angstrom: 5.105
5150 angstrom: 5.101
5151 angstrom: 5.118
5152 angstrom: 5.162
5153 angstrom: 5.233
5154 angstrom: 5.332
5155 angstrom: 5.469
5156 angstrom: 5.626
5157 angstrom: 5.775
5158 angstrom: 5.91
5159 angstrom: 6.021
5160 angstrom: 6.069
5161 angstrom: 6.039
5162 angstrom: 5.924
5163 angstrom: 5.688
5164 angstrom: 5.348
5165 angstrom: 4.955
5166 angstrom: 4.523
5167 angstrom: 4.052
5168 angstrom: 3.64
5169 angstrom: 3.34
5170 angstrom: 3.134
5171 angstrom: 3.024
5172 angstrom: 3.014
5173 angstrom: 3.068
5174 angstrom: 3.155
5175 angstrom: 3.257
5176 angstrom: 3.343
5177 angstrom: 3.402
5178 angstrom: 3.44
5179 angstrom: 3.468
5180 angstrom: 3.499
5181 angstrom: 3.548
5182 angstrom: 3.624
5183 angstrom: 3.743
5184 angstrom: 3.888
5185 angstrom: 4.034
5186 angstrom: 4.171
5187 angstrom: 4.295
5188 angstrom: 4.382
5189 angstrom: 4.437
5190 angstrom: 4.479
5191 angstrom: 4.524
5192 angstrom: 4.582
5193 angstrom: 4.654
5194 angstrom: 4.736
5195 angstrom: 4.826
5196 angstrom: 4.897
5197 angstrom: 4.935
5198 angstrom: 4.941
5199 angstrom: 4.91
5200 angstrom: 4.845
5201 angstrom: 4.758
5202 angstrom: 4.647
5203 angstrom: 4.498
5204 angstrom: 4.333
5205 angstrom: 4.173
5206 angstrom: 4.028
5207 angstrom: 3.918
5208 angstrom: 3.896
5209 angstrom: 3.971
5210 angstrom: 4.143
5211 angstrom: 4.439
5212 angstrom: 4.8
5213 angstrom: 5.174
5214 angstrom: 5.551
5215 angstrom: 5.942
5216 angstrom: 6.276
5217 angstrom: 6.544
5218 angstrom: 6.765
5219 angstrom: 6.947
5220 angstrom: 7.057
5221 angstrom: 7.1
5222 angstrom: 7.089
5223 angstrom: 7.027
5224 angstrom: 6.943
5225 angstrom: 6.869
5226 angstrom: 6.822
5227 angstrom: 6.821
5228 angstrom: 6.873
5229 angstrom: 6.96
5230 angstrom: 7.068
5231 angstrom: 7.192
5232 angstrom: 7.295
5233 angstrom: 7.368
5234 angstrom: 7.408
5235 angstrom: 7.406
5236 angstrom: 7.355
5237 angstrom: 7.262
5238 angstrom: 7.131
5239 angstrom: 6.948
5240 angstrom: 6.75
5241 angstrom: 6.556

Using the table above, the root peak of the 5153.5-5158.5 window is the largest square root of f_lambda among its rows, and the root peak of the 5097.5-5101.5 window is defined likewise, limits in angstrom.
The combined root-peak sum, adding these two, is 4.8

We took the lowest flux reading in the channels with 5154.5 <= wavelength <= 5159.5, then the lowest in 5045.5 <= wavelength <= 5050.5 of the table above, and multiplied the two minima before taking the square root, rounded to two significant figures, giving 5.5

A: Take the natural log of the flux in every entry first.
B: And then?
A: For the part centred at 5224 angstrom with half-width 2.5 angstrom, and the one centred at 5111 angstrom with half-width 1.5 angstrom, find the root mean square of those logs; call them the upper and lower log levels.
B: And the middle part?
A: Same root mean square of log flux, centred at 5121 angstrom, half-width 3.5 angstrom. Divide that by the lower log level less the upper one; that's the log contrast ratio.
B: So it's -5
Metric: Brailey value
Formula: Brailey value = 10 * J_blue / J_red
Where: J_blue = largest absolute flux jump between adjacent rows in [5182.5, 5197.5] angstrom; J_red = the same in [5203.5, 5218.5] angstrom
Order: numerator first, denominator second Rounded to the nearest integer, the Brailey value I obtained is 4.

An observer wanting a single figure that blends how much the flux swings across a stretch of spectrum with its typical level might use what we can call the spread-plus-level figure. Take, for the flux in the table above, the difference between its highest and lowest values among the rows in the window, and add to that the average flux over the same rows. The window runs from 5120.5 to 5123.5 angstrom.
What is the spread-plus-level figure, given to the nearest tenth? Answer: 5.9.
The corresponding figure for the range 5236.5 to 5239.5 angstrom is 7.4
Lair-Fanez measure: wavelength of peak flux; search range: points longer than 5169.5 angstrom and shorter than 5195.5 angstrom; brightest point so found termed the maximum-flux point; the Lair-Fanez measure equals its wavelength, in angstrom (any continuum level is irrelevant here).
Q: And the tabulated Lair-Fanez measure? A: 5195 angstrom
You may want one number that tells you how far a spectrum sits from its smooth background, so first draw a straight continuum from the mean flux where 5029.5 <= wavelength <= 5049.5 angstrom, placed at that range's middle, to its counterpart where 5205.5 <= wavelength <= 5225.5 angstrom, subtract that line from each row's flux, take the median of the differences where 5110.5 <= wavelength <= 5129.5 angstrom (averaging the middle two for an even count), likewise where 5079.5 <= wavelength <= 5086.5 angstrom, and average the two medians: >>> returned -0.17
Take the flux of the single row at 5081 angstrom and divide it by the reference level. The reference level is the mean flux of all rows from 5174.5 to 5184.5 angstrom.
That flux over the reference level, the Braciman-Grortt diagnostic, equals 1.39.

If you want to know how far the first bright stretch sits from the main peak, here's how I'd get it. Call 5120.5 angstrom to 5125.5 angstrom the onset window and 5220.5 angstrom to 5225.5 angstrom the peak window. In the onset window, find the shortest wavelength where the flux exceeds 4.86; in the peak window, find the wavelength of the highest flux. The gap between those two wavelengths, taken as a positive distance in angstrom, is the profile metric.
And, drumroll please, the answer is 100 angstrom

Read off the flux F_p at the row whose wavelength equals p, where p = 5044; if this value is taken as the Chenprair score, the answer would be 5.293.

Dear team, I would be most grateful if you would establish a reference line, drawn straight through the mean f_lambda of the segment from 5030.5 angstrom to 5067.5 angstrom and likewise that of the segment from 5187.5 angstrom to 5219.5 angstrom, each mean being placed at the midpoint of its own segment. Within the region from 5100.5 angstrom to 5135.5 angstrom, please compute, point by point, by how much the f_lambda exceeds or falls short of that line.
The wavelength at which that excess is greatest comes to 5134 angstrom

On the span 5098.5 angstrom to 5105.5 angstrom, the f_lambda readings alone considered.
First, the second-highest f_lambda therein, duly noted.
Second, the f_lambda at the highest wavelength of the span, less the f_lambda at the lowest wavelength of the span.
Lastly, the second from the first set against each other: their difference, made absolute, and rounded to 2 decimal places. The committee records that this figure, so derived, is 5.90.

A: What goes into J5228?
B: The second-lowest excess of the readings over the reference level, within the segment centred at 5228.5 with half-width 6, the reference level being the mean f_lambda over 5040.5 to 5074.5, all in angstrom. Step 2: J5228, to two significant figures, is 1.6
